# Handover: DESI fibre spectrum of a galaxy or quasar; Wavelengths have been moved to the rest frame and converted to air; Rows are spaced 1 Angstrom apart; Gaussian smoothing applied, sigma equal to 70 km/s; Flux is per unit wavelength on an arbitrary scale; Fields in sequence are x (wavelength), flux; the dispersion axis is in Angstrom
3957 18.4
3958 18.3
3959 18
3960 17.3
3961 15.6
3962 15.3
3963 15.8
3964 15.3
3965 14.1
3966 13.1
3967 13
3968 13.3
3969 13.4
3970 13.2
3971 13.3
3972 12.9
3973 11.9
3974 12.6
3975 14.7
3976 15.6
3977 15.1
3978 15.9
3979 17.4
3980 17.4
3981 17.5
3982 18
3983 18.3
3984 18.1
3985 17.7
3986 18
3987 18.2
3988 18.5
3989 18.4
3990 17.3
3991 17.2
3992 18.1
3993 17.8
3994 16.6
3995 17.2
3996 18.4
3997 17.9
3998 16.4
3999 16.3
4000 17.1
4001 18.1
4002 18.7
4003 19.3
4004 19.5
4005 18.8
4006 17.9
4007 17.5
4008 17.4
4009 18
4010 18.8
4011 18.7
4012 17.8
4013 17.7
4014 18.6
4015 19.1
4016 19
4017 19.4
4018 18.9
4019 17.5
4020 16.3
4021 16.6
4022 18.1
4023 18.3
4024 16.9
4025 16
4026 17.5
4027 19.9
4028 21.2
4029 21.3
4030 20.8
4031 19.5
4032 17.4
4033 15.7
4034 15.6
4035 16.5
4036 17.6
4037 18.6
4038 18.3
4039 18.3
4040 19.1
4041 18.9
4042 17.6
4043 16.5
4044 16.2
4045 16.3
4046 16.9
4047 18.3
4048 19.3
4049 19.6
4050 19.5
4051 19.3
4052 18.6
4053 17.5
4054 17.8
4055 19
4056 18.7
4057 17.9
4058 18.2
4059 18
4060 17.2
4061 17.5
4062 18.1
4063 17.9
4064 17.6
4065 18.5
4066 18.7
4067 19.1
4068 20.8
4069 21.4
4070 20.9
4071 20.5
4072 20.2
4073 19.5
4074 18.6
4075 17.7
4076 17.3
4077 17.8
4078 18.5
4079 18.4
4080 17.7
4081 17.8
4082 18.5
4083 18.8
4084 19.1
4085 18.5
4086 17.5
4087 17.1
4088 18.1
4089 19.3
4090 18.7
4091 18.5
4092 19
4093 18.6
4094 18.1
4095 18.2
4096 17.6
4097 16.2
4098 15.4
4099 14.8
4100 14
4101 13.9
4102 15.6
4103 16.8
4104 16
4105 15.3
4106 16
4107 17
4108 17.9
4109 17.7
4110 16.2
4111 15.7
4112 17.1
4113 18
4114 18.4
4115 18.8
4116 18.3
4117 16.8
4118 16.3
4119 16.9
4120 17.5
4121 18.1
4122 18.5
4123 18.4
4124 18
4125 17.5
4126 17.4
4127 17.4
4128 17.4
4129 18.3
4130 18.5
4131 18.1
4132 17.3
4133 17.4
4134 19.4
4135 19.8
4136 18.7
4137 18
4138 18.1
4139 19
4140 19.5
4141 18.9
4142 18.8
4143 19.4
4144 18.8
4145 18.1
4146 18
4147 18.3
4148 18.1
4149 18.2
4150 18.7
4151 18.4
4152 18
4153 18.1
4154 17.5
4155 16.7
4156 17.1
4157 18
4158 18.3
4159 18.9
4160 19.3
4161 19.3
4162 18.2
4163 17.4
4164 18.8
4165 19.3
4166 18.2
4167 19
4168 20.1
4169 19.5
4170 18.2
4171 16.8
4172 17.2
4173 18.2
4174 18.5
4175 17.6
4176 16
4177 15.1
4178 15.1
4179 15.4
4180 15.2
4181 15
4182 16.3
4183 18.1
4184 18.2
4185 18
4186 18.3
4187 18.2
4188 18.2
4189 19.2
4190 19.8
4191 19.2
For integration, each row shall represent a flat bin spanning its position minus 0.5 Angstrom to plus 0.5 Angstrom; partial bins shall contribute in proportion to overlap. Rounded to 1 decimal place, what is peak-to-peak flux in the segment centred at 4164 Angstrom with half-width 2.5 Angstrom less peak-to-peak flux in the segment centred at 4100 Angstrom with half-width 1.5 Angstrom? 1.0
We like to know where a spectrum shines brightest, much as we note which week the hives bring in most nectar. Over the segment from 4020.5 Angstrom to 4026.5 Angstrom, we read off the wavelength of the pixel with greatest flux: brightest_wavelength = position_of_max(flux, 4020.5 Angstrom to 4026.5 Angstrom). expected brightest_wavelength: 4023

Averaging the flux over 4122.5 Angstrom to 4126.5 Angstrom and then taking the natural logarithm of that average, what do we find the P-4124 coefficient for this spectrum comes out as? 2.88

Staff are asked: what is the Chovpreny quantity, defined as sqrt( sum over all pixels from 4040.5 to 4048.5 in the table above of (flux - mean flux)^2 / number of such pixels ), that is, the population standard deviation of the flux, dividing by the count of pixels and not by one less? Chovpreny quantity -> 1.1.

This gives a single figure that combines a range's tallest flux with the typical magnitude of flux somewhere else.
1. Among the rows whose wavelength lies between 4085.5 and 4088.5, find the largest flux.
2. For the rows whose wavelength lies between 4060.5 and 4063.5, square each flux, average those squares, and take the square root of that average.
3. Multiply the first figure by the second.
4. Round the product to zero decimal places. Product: 323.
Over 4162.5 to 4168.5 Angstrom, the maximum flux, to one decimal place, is 20.1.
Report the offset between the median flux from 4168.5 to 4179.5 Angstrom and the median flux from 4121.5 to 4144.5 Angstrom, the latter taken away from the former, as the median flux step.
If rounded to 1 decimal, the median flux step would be -1.2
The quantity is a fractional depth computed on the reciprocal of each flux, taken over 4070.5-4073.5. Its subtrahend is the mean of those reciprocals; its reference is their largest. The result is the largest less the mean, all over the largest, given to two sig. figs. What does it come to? 0.028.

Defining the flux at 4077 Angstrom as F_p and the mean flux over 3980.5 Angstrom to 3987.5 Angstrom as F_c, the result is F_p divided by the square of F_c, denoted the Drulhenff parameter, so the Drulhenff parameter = 0.055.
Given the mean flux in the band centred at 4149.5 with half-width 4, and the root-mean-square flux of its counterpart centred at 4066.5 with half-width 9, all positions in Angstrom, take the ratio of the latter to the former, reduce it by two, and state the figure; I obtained -0.96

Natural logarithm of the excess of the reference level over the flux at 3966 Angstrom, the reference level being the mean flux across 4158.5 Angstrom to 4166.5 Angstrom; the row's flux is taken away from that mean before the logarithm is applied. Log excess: 1.72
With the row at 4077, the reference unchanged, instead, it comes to -0.13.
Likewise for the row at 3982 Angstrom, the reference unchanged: -0.39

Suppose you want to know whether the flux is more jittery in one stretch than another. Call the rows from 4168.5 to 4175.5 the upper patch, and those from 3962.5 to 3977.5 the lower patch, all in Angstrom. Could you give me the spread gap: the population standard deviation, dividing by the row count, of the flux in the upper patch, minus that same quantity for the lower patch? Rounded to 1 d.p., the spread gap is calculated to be -0.3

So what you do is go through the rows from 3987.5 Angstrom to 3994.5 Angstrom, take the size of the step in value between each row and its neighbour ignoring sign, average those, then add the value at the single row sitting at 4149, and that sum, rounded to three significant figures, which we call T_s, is 18.8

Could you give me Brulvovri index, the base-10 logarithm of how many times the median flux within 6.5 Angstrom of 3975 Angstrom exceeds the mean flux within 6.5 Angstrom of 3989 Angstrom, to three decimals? -0.083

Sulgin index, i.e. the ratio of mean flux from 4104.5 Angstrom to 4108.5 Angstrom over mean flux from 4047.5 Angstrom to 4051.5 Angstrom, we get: 0.85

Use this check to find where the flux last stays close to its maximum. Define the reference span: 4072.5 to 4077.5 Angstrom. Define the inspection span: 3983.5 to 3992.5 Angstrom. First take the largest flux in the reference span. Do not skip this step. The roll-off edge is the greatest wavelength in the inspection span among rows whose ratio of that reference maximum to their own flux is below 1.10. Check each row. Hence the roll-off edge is 3992 Angstrom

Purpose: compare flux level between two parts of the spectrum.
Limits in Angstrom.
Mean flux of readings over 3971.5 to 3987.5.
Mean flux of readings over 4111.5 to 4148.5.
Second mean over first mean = 1.12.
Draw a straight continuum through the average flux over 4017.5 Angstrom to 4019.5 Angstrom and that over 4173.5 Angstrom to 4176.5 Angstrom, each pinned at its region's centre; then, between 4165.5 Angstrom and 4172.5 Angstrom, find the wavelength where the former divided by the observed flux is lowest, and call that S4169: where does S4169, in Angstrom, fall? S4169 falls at 4168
